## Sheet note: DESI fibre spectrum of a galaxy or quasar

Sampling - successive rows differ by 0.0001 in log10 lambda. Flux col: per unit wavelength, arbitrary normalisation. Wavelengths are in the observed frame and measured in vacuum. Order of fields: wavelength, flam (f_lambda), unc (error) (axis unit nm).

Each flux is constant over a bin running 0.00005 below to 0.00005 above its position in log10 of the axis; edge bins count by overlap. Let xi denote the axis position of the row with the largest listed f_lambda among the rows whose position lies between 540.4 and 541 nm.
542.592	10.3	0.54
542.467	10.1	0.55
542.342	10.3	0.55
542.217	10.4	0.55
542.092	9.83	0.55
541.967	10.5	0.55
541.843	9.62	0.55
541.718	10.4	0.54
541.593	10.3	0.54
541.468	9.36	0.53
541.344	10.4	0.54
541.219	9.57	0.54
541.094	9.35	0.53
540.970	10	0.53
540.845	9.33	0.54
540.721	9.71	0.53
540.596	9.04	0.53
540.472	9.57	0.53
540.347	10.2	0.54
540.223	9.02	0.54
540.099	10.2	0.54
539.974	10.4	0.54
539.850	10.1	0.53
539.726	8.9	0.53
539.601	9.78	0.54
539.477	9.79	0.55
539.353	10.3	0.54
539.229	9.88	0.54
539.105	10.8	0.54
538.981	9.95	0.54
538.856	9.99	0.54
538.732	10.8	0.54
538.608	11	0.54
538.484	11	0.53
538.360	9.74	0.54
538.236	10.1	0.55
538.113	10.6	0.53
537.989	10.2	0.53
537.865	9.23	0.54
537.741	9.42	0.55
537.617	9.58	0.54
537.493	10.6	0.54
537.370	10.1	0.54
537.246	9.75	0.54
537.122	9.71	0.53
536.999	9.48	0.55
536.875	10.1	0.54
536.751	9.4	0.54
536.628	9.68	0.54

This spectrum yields 540.970 nm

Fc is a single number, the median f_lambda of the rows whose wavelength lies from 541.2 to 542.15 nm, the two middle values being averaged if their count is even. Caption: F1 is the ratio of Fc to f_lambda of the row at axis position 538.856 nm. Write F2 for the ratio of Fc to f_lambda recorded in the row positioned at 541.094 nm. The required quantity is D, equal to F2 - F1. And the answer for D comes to 0.07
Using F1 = 1.01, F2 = 1.08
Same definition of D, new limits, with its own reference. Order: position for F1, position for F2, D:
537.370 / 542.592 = -0.02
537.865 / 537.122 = -0.05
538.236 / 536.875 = 0.00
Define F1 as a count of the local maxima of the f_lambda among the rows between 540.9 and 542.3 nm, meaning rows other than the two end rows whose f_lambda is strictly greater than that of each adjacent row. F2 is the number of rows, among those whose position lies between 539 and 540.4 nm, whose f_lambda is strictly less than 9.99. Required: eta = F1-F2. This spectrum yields -2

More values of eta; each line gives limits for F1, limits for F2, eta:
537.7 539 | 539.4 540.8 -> -6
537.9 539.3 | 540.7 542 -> -4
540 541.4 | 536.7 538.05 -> -4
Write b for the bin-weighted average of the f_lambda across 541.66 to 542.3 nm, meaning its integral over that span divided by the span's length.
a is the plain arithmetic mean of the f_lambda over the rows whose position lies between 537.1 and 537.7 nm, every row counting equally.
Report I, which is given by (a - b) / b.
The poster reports -0.02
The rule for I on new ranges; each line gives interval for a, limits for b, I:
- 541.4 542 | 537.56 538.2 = 0.02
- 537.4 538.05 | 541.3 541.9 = -0.02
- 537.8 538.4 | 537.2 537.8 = 0.01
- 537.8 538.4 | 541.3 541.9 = 0.00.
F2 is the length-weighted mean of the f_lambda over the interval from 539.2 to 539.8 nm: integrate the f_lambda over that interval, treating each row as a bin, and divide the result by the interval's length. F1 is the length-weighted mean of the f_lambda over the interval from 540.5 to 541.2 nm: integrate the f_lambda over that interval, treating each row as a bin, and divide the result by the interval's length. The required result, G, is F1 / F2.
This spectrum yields 0.98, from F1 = 9.5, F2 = 9.7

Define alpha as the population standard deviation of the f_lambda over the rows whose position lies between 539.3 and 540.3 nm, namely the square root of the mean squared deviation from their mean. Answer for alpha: 0.53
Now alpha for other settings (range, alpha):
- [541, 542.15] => 0.45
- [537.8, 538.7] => 0.61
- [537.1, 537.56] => 0.36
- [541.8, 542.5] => 0.31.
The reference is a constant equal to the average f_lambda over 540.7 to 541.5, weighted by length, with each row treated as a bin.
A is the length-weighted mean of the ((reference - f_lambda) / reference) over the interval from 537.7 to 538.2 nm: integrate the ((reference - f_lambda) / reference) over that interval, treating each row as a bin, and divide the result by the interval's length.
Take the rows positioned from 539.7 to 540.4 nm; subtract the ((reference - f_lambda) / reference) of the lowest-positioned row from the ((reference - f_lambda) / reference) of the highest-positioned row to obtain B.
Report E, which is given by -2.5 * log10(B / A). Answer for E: -2.0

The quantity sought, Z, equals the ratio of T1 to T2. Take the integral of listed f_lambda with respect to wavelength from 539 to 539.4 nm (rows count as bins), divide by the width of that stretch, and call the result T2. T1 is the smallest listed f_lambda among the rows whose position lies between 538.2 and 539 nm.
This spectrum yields 0.95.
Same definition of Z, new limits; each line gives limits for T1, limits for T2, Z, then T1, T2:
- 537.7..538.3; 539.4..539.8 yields 0.97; 9.23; 9.5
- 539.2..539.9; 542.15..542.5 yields 0.87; 8.9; 10.3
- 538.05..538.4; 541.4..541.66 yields 0.99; 9.74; 9.9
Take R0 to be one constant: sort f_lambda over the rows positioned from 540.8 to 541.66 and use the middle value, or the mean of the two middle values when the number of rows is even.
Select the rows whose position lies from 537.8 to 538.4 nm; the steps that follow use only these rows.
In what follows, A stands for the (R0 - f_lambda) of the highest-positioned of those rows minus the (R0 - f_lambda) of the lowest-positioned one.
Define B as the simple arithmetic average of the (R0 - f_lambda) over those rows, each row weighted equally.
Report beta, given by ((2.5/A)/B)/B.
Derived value -30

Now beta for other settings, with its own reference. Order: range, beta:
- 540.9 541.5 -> 142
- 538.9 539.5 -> 47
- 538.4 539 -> 2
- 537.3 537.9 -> 62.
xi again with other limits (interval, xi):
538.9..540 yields 539.105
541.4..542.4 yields 541.967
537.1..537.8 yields 537.493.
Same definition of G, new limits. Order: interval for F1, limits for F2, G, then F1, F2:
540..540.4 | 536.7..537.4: 1.01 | 9.9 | 9.7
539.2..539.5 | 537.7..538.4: 1.01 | 10.0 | 9.9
